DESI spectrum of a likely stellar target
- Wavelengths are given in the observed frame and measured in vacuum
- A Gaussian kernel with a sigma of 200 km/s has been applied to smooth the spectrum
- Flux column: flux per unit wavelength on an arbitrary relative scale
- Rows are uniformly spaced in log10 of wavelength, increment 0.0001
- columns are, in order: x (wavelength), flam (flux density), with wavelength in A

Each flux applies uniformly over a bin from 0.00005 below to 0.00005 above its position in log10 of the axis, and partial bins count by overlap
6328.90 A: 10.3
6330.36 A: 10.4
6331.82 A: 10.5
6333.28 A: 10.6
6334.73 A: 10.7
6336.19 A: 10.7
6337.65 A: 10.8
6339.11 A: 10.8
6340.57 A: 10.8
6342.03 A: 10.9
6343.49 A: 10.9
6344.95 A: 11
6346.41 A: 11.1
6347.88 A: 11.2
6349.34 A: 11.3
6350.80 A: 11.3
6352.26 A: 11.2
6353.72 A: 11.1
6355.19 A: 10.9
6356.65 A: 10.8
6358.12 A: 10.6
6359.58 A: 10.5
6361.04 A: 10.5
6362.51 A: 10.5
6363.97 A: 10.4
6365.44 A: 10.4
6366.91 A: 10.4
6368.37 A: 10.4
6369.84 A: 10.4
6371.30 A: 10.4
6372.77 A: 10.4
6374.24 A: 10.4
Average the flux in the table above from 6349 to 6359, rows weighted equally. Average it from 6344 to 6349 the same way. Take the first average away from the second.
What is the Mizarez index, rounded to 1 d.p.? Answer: 0.1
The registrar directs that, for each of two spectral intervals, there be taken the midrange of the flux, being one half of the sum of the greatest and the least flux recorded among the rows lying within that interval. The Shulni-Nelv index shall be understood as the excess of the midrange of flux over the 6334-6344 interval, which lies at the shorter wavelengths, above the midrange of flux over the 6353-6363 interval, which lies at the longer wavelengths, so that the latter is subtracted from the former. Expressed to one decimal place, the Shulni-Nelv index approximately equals 0.0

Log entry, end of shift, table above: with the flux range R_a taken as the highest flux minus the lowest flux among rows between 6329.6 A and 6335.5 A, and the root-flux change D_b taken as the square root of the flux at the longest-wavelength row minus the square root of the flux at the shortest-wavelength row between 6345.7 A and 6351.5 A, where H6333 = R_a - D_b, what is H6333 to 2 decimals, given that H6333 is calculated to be 0.27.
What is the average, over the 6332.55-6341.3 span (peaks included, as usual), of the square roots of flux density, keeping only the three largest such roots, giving 3.29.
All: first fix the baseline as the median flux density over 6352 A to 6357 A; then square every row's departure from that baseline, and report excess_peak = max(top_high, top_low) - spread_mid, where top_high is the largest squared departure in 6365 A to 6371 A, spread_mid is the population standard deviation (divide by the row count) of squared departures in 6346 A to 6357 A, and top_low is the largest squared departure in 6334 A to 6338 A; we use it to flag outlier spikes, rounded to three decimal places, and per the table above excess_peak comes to 0.329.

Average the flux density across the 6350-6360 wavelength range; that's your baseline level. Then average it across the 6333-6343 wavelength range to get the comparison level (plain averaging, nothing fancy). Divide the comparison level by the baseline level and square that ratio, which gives 0.97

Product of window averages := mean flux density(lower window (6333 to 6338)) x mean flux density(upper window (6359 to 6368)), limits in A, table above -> 112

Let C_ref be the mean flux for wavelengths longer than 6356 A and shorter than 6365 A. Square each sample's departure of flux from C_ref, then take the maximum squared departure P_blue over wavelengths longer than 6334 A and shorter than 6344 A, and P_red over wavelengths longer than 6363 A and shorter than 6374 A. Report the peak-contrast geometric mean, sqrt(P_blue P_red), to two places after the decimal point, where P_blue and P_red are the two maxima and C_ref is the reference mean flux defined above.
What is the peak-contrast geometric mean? 0.05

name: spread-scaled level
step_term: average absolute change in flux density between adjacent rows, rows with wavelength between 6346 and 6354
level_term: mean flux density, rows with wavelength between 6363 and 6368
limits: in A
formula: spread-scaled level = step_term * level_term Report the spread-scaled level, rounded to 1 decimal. 0.8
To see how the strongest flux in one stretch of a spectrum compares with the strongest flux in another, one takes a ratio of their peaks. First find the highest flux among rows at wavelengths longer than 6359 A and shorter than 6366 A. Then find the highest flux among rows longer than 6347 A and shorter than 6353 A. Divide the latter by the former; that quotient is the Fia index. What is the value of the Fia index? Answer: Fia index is 1.08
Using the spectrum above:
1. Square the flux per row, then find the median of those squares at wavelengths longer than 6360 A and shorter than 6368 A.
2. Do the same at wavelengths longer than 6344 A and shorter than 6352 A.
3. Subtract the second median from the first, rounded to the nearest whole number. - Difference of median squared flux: -17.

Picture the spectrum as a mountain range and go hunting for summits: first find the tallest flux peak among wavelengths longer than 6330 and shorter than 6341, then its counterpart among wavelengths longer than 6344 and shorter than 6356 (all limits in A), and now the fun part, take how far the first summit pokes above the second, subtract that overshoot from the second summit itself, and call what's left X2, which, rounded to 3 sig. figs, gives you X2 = 11.8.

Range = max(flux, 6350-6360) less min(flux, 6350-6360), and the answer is 0.8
